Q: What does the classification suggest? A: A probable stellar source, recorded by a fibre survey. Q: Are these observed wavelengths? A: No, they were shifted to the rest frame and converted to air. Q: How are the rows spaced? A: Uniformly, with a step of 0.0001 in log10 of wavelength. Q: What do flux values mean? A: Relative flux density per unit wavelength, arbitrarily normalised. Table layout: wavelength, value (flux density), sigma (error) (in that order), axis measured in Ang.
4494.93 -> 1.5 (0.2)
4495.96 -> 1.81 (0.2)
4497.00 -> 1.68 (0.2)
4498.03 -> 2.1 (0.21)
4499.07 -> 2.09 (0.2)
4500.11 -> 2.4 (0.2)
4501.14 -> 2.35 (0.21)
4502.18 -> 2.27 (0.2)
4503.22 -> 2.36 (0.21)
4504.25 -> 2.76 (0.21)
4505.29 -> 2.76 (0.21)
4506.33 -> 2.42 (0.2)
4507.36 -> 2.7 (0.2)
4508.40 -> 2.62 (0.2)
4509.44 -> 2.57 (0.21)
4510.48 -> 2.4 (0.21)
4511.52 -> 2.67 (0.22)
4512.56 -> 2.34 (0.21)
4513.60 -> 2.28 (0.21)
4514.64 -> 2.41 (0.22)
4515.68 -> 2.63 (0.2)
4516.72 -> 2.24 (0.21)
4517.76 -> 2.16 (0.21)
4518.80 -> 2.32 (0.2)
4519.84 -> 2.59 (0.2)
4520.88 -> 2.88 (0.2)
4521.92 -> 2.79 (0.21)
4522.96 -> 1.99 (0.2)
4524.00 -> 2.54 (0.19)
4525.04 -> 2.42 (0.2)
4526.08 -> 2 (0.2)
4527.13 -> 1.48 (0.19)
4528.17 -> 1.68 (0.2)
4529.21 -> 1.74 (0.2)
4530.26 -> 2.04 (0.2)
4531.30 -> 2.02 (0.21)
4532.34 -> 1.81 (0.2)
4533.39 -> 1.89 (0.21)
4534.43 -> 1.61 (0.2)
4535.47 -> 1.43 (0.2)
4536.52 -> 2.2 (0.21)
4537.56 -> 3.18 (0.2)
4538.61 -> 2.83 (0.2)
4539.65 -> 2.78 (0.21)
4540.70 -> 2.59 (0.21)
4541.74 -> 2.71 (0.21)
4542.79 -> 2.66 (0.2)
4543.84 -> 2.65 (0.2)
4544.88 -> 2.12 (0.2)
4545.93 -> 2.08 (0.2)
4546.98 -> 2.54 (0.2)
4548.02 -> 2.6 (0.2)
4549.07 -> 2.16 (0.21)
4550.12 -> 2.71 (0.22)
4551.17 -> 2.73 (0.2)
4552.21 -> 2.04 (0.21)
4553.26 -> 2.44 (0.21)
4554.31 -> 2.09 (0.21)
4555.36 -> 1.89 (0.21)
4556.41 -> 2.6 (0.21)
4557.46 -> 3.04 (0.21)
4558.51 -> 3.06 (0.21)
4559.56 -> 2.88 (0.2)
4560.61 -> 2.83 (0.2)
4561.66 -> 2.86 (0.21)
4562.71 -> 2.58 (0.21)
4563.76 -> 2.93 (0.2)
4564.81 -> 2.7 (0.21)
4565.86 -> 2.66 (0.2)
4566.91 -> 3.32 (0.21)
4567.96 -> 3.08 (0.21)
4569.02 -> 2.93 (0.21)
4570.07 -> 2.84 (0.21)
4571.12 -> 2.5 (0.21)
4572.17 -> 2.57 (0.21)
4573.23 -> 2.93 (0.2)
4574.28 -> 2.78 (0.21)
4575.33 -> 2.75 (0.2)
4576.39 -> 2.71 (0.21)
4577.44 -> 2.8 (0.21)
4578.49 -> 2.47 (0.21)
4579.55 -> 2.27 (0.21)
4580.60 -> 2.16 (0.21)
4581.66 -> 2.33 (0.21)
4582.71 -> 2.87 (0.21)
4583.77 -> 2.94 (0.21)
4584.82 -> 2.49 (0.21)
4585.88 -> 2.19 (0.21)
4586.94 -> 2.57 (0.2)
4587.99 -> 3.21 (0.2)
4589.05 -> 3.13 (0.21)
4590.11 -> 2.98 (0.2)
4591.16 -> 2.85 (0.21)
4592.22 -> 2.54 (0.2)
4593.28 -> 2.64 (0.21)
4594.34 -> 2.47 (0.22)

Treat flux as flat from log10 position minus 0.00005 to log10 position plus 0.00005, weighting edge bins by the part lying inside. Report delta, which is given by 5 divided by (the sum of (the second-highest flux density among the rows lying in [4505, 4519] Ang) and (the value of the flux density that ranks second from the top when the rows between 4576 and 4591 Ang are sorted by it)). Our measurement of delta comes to 0.86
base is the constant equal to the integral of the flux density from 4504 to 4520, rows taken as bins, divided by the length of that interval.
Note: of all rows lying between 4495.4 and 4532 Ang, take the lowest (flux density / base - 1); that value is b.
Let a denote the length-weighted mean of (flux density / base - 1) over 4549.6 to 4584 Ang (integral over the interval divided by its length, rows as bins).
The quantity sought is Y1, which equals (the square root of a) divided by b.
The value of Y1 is -0.7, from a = 0.076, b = -0.40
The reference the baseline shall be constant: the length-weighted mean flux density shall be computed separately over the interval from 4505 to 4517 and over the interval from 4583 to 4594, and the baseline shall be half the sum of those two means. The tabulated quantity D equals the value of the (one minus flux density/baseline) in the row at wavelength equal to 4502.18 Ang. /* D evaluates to 0.136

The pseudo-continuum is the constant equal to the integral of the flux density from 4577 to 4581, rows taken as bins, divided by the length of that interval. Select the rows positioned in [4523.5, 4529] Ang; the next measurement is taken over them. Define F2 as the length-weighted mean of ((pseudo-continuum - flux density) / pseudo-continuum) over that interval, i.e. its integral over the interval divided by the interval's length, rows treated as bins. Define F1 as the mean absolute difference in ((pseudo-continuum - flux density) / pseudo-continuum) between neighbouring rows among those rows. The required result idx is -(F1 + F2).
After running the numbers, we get -0.30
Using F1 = 0.13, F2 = 0.17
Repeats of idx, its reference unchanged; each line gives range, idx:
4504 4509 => 0.02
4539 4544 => 0.07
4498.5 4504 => -0.10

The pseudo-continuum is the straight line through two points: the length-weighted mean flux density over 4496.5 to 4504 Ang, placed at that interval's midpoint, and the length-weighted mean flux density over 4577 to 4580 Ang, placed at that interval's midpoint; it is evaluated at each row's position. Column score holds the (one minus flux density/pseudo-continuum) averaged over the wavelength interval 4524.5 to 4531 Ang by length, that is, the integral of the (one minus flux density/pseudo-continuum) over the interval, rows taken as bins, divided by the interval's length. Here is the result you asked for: 0.18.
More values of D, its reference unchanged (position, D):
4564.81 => -0.028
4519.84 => 0.014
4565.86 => -0.013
